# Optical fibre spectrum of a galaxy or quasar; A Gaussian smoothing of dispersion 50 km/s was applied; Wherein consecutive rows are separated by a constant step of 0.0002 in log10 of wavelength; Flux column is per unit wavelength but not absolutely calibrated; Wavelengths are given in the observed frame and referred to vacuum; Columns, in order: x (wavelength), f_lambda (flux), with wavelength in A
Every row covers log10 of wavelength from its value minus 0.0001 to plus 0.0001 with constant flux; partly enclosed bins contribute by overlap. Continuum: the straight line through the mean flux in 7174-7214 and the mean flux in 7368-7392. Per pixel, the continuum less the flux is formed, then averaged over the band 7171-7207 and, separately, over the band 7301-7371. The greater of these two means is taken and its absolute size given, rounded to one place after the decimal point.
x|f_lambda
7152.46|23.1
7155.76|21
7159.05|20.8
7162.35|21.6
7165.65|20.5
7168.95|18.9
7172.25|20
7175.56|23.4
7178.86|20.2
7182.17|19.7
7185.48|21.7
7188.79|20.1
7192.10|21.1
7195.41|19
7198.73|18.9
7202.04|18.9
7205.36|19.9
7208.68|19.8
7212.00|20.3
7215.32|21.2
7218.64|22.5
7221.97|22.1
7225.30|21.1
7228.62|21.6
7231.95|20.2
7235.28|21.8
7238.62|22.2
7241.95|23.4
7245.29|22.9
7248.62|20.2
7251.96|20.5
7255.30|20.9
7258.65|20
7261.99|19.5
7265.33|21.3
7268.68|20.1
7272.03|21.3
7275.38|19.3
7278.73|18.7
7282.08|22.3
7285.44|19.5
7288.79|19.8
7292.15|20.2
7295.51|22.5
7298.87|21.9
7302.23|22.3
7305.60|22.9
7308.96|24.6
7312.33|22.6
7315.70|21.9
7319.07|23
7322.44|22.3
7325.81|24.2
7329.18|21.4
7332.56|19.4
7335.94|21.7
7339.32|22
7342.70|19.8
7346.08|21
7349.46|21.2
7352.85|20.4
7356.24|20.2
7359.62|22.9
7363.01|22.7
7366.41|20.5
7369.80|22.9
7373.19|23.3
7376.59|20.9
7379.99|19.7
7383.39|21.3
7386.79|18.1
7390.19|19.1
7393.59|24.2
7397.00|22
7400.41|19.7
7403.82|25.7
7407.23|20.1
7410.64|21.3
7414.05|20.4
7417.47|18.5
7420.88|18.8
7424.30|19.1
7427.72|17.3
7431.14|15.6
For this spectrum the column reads 0.0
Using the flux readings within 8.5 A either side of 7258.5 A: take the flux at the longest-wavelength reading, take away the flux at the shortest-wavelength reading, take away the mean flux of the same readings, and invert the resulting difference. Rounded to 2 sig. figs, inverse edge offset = -0.051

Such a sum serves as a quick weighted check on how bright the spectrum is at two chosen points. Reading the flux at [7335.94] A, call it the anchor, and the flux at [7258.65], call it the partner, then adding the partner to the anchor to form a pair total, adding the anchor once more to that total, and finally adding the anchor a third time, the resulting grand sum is 85.1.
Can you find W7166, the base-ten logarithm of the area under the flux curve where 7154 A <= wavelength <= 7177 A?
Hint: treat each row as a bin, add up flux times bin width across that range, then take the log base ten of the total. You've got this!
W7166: 2.68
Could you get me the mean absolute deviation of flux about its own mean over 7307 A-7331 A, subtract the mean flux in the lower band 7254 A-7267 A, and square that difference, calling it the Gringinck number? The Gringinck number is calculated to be 380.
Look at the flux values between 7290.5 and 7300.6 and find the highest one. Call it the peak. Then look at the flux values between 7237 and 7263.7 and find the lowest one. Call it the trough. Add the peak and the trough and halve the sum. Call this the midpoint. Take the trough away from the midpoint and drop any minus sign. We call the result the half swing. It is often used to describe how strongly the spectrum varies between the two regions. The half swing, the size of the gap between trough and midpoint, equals 1.5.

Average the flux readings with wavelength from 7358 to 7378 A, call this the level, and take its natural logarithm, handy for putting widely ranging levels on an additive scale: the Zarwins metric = 3.10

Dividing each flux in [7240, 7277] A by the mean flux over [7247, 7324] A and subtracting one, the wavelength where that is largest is 7241.95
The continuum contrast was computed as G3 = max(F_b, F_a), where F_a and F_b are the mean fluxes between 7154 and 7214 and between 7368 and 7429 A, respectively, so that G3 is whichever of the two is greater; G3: 20.7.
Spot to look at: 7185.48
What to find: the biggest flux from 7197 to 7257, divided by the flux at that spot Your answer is 1.08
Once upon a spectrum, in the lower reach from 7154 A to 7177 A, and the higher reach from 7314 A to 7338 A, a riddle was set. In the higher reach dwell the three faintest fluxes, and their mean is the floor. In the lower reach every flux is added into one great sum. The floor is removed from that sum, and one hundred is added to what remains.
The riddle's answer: 225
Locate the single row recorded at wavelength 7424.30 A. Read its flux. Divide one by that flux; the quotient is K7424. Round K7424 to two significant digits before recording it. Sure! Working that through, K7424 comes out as 0.052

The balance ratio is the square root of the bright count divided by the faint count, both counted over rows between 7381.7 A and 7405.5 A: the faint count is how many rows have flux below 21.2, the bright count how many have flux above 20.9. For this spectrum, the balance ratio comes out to 1.2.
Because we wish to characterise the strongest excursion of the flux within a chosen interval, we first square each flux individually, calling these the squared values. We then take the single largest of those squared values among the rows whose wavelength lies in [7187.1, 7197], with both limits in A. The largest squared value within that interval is 445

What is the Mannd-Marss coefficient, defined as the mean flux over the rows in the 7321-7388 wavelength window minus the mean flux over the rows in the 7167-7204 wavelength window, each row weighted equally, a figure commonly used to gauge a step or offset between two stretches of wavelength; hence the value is 1.1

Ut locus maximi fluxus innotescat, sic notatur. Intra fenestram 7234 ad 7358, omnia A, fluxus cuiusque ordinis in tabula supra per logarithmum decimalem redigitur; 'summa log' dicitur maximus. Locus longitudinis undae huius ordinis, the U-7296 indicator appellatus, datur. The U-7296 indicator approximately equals 7308.96 A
